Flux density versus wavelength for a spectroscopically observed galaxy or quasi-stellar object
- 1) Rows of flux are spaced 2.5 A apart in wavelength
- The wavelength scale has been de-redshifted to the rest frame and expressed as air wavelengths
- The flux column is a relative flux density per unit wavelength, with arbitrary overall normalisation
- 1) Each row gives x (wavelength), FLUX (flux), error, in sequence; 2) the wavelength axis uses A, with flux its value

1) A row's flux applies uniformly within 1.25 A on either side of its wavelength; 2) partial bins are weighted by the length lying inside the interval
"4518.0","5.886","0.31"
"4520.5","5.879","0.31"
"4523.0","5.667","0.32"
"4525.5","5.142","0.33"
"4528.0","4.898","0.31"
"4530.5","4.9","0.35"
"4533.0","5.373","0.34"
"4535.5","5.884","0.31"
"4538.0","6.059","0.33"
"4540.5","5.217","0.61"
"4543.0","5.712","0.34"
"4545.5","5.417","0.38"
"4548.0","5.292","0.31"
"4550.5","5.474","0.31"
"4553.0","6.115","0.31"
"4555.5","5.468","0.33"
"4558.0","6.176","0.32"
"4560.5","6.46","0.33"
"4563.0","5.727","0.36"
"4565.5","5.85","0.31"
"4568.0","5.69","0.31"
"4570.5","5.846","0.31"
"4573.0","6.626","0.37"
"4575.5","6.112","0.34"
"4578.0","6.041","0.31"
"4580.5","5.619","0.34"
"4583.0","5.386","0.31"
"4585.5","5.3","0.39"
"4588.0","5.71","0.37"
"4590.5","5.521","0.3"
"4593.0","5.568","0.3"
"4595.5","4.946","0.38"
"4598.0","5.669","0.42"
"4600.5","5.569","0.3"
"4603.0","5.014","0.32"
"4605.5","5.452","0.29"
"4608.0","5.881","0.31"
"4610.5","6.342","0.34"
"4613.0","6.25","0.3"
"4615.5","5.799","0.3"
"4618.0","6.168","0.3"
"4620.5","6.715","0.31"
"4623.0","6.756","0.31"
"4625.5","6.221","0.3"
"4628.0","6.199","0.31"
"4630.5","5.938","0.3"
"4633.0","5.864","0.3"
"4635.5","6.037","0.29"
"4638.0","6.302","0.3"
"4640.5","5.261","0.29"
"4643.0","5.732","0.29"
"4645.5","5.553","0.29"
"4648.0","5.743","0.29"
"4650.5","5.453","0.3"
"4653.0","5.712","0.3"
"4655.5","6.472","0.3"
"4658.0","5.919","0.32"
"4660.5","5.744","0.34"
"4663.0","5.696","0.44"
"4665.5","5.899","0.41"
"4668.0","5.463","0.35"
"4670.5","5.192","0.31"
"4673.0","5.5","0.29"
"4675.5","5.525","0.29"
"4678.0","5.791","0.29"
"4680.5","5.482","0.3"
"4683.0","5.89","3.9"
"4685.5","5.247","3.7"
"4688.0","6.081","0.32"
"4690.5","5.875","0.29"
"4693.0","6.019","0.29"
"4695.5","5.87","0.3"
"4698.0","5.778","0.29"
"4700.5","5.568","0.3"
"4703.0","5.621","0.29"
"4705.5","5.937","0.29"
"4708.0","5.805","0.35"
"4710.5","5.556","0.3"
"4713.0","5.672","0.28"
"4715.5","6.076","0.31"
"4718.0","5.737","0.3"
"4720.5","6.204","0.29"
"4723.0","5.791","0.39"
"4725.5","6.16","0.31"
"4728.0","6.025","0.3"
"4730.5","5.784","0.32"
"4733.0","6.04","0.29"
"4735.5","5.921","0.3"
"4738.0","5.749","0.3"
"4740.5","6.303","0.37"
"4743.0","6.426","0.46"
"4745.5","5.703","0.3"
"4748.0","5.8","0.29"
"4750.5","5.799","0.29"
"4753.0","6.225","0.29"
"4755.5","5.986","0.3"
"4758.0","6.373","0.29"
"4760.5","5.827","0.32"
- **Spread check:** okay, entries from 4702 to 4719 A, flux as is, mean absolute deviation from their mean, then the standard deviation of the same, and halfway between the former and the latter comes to 0.16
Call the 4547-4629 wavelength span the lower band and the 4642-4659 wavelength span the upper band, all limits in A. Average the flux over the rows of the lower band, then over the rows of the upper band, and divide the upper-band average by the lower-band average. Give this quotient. 0.99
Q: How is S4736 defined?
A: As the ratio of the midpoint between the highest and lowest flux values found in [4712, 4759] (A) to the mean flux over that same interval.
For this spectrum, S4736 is 1.010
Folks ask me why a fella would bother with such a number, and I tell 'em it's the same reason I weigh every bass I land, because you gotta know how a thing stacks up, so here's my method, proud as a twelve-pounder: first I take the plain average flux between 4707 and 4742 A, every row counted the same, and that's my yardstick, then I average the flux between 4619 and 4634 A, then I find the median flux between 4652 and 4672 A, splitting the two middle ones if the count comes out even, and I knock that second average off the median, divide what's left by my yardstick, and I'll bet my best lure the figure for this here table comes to -0.09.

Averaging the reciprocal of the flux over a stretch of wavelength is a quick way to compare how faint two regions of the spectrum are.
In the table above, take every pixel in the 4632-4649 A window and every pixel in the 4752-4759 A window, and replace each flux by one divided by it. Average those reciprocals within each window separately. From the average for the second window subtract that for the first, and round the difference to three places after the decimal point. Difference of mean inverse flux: -0.012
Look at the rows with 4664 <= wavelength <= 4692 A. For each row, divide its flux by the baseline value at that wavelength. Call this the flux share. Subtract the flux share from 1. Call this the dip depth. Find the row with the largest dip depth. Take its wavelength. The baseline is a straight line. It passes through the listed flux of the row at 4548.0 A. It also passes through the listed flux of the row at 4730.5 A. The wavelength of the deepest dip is 4670.5 A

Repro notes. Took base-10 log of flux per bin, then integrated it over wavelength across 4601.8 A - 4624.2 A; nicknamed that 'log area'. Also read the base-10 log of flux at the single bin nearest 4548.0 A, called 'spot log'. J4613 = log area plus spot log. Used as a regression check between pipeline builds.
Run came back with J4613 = 18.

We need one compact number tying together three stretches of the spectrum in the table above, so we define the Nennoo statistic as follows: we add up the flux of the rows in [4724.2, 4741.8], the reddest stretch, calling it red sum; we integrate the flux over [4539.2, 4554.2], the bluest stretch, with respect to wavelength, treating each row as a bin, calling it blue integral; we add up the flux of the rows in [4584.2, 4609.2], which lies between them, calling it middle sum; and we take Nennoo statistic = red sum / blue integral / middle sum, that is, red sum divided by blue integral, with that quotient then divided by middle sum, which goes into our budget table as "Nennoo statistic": 0.009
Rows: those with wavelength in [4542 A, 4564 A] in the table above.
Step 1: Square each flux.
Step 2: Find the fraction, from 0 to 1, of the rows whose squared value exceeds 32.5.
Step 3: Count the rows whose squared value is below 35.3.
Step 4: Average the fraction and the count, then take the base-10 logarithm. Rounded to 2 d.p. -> 0.52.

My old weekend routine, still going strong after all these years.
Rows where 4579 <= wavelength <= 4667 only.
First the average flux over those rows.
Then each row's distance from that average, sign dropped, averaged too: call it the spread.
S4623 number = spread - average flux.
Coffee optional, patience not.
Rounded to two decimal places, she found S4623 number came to -5.48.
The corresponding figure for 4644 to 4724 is -5.54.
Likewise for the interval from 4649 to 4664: -5.59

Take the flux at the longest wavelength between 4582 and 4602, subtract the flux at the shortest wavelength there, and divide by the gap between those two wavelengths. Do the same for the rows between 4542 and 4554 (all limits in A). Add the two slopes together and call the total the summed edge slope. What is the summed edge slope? 0.05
